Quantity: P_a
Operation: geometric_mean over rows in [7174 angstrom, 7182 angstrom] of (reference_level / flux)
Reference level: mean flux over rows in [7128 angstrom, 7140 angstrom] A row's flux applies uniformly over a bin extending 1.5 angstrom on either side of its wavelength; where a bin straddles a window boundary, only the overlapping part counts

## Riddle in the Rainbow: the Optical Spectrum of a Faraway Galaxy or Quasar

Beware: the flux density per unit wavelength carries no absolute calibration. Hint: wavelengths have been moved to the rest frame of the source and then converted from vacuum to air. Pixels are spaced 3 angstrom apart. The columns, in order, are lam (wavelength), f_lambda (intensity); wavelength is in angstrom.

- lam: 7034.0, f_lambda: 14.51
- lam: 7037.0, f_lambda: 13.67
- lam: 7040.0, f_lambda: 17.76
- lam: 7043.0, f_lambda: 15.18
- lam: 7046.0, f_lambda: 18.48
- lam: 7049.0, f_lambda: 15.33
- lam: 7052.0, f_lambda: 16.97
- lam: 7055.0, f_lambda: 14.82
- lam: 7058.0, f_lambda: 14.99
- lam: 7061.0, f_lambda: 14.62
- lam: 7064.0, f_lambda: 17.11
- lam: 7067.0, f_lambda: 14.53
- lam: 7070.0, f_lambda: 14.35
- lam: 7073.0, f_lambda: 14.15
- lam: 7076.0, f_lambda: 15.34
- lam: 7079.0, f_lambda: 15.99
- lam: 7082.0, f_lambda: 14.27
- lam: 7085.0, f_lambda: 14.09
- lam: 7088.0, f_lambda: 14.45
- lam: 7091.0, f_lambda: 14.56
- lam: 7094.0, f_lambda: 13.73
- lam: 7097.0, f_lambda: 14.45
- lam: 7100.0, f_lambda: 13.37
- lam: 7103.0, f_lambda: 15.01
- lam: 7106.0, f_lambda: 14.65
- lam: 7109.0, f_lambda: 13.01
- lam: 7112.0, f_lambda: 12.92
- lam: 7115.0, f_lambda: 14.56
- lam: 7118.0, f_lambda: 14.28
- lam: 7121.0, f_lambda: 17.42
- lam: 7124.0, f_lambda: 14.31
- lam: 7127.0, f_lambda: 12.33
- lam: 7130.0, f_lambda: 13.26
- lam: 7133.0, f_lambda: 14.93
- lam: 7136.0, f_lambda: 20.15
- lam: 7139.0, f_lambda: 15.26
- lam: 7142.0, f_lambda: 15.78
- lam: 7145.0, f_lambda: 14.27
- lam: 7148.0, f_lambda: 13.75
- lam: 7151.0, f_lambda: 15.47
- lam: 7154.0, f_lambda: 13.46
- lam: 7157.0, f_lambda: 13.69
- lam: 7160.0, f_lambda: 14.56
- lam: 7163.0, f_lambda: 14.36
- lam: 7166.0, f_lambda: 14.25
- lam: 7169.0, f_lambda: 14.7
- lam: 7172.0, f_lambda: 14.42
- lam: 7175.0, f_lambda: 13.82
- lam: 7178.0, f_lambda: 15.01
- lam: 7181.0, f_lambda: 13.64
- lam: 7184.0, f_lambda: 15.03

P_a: 1.12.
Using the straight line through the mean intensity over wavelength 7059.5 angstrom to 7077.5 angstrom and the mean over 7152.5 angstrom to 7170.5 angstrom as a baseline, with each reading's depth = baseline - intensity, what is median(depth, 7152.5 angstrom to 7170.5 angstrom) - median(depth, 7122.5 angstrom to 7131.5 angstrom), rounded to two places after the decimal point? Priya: -1.36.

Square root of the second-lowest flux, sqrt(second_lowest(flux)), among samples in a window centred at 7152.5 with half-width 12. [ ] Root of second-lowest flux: 3.70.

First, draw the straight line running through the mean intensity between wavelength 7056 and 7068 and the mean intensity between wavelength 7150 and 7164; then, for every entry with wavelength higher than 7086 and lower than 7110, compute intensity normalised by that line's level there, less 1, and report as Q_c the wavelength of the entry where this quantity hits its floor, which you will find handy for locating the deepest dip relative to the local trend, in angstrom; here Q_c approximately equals 7109.0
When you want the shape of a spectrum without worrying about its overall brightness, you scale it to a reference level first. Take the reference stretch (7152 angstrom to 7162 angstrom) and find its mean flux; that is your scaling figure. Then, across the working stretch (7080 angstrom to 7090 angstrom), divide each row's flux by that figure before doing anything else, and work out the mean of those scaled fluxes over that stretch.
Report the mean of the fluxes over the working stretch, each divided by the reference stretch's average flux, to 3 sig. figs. 1.03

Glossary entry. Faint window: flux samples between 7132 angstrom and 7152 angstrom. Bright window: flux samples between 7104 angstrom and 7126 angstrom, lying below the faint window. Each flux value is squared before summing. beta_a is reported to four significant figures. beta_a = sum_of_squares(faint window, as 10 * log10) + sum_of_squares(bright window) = 1507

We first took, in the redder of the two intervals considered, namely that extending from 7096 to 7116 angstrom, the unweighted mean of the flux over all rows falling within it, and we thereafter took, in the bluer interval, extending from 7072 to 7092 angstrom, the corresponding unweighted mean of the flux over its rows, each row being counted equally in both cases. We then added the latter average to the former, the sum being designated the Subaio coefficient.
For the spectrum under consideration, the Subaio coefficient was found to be 28.7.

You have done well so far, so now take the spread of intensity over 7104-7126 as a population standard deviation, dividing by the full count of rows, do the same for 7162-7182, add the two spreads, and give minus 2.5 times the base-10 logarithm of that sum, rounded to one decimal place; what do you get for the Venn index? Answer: -0.6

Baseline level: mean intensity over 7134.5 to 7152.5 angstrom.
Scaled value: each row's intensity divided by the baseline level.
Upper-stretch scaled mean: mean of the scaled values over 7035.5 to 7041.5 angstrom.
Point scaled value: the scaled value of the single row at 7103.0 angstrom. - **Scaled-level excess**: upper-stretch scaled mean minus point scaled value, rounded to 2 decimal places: 0.04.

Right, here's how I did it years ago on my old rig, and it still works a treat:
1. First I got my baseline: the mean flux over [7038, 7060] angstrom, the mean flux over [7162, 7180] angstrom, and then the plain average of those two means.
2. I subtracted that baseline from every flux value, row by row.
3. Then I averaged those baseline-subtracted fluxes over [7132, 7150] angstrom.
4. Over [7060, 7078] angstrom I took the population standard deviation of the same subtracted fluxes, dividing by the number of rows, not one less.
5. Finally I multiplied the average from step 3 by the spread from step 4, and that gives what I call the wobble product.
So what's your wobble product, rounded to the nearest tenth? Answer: 0.4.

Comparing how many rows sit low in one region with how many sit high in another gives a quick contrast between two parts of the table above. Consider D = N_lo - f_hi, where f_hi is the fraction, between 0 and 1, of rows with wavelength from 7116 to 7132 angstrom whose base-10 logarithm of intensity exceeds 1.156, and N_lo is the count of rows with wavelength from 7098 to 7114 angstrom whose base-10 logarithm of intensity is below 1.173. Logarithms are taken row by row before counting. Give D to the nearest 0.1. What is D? 3.8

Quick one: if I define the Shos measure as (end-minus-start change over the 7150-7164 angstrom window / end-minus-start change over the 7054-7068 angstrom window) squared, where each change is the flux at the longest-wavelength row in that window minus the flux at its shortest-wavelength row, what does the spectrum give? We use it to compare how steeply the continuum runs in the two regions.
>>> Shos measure 15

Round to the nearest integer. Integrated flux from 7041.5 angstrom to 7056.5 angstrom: 242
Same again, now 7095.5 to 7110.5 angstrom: 211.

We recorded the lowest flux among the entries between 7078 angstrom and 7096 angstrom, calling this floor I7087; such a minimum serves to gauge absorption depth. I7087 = 13.73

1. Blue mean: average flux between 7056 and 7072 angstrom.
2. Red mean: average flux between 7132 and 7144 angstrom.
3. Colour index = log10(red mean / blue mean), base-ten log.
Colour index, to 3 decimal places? 0.039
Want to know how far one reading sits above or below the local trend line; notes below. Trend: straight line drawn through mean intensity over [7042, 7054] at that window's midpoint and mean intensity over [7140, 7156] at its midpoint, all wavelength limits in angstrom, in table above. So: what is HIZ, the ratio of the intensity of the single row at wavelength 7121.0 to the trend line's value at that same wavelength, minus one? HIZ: 0.16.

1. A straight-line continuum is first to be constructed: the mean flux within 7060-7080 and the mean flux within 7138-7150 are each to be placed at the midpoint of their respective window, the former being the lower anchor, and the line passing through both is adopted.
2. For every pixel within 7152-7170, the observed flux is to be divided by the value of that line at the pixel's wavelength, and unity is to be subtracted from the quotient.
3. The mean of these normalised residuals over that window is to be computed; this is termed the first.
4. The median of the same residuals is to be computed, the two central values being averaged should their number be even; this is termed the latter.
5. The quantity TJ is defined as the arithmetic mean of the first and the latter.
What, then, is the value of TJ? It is -0.03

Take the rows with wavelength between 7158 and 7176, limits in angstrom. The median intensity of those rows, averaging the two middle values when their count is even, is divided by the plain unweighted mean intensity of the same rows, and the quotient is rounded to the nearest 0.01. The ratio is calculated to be 1.00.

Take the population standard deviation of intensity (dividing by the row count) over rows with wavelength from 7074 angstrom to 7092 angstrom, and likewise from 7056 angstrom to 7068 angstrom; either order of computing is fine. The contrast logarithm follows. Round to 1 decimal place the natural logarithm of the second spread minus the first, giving -1.0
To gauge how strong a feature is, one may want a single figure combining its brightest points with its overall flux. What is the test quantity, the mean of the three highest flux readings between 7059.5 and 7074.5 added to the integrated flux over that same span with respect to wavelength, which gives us 240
